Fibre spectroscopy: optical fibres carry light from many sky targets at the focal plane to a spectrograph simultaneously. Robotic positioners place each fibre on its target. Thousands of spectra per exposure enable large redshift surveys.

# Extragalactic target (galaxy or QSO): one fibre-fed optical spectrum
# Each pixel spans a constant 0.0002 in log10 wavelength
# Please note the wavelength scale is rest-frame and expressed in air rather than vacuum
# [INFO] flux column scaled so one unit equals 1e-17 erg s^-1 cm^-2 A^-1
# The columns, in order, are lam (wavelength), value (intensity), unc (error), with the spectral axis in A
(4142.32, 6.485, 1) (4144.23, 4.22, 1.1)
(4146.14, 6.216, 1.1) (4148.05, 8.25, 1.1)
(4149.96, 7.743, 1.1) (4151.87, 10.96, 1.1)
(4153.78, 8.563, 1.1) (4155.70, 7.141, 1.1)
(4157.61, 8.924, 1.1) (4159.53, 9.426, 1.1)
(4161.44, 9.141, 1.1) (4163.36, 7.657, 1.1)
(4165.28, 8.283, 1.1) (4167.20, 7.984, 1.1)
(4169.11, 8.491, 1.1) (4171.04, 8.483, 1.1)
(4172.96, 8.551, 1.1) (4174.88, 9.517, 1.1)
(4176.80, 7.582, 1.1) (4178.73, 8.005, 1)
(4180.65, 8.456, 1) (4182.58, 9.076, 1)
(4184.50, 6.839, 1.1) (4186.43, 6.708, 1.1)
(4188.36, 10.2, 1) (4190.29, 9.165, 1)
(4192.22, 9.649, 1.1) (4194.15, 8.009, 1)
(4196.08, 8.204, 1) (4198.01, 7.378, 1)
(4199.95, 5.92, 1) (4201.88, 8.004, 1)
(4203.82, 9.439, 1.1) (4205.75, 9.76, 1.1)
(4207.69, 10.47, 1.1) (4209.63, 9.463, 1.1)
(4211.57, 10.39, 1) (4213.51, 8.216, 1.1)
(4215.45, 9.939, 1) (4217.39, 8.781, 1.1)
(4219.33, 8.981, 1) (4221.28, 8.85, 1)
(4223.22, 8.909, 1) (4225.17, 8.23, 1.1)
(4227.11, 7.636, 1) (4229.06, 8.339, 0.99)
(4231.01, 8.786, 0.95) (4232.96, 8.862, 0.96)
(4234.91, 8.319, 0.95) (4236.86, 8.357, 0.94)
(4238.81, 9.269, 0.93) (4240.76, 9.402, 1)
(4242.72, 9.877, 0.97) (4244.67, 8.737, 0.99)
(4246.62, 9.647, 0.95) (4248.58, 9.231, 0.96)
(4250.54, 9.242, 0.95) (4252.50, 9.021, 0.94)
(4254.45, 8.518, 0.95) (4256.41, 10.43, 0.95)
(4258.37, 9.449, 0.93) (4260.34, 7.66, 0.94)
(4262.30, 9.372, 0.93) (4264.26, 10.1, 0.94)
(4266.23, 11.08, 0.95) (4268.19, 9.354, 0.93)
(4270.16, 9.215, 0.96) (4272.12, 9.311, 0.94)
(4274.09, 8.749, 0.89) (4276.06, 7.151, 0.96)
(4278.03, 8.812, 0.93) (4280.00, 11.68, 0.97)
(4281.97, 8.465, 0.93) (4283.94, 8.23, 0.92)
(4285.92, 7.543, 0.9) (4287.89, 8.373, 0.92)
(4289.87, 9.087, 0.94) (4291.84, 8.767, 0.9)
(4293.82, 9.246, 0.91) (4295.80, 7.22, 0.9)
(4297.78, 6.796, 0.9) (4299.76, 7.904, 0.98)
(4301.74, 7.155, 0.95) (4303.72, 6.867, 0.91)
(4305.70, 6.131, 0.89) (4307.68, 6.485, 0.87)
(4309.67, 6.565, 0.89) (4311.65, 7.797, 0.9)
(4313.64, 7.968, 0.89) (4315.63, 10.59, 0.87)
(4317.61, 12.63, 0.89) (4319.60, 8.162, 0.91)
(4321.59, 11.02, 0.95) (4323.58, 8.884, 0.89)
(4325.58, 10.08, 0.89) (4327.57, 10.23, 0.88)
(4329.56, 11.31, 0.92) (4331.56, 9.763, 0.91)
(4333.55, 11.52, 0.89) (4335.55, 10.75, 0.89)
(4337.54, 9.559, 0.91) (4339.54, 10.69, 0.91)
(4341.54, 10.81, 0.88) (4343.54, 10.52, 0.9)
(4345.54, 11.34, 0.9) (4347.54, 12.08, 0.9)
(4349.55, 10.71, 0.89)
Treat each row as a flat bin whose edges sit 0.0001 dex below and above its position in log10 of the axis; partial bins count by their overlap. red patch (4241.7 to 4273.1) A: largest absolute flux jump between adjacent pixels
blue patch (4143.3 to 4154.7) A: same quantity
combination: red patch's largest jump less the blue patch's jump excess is -1.3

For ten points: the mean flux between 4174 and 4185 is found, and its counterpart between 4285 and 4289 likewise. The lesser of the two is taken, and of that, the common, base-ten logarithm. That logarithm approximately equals 0.90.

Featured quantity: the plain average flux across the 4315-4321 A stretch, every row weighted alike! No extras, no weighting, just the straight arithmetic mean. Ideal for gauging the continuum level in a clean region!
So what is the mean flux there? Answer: 10.5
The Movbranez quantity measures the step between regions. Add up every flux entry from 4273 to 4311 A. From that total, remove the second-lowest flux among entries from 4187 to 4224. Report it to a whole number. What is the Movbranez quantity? 144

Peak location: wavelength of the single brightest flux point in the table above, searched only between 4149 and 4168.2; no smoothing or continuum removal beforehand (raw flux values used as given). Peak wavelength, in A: 4151.87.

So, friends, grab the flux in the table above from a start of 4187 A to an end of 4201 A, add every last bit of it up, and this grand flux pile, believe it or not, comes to 59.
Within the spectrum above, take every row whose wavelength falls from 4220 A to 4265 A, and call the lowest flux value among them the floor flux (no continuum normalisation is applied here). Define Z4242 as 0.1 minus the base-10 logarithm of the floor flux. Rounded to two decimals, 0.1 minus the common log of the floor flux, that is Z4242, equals -0.78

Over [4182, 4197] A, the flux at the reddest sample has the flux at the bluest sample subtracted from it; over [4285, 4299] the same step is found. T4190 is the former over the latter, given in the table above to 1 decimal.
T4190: 1.2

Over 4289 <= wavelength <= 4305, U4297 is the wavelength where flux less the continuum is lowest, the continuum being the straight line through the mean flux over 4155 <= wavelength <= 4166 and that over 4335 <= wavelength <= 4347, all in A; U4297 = 4303.72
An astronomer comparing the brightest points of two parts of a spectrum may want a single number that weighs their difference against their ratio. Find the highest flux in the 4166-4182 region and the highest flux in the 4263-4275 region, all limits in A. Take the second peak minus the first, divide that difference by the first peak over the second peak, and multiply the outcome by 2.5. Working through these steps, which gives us 5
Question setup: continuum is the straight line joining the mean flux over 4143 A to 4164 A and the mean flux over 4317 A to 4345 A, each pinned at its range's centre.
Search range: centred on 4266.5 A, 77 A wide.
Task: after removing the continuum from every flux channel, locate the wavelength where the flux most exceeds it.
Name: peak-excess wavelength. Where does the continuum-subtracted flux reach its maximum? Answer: 4280.00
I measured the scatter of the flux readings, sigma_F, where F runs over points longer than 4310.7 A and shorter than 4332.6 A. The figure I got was 1.5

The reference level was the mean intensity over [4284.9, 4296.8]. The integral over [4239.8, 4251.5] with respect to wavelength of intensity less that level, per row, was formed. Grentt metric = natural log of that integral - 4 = -1.55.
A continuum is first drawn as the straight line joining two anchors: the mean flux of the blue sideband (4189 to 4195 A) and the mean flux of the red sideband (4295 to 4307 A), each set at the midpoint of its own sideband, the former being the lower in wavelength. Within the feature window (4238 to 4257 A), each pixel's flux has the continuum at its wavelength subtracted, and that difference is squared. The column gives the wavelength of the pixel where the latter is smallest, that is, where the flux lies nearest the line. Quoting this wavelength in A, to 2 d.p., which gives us 4254.45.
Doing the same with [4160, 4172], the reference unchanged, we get 4161.44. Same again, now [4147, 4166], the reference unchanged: 4159.53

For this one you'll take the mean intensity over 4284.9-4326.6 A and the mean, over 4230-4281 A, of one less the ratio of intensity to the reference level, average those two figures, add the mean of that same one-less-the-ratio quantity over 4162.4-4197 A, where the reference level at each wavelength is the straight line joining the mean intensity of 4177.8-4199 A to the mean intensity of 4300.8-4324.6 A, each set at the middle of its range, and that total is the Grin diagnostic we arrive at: 4.12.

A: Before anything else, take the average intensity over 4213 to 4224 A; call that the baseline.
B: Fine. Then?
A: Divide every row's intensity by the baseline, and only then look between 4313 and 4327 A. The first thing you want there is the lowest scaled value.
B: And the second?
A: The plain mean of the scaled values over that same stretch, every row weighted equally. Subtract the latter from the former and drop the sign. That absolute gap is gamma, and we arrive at 0.22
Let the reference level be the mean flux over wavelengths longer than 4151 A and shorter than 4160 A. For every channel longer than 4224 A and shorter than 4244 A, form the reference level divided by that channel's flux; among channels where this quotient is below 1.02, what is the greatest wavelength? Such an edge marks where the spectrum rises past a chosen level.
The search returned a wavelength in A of 4242.72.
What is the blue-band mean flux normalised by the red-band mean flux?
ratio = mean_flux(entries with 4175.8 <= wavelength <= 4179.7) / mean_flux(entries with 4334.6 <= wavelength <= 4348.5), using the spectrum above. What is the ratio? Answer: 0.72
